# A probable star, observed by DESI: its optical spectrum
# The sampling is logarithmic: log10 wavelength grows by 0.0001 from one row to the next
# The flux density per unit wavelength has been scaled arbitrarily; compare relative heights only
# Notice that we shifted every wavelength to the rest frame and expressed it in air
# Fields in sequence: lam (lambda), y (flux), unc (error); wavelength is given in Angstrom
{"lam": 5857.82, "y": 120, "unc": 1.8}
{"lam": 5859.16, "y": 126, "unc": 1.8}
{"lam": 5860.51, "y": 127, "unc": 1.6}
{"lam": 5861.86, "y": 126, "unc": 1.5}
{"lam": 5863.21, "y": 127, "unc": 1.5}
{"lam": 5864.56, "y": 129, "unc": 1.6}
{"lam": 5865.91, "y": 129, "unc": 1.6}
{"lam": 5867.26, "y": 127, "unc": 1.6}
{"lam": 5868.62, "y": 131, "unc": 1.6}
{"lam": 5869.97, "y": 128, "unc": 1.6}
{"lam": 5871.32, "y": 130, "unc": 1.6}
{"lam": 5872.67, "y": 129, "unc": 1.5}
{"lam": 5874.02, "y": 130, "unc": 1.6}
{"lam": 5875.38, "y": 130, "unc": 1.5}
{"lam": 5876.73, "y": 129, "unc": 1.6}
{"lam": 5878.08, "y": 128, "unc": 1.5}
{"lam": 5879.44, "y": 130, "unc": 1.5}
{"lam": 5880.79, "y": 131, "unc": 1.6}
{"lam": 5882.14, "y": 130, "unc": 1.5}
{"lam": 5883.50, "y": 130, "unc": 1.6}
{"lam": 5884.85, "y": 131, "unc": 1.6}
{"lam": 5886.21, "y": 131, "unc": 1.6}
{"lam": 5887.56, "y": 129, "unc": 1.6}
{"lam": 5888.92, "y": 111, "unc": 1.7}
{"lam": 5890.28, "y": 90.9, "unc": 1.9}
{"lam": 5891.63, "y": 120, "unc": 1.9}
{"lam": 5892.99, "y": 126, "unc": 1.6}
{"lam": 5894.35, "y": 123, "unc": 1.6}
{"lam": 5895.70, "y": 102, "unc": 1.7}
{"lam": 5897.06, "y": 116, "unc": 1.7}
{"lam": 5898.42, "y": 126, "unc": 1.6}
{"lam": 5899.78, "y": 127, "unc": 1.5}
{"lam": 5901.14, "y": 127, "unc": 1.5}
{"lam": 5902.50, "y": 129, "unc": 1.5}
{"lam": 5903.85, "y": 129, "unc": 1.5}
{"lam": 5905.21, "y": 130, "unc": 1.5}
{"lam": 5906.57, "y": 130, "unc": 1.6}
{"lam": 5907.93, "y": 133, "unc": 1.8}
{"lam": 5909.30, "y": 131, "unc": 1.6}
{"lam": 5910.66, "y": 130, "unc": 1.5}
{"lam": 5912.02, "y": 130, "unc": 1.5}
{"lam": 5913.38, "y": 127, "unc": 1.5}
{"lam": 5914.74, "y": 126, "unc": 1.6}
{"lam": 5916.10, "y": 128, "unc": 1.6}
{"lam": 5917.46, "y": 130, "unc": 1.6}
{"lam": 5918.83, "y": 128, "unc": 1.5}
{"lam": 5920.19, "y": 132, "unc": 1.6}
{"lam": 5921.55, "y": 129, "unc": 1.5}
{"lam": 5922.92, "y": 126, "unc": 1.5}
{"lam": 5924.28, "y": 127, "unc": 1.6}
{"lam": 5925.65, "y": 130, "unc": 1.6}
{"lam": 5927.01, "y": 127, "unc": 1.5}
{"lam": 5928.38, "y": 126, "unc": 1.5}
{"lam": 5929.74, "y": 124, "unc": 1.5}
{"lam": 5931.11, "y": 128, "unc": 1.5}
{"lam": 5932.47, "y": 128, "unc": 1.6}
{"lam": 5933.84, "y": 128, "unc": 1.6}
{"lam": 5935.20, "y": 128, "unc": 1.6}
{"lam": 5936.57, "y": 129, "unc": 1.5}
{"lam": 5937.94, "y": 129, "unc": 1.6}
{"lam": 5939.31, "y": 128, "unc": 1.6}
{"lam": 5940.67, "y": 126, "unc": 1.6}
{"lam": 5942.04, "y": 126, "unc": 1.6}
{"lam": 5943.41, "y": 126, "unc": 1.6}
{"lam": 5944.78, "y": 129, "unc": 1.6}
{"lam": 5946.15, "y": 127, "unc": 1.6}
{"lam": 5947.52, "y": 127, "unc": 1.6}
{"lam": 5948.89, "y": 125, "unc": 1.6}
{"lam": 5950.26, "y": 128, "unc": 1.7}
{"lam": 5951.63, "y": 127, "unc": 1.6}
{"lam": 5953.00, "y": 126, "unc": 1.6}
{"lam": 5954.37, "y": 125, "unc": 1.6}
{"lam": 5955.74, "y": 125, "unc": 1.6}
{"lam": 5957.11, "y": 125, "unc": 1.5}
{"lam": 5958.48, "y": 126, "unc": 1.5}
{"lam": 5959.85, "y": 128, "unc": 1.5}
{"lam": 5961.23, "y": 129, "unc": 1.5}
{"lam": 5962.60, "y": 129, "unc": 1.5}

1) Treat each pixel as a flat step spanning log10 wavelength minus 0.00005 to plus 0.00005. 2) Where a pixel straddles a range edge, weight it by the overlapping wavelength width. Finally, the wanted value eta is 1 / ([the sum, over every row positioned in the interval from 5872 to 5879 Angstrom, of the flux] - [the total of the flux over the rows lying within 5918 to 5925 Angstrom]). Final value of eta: 0.25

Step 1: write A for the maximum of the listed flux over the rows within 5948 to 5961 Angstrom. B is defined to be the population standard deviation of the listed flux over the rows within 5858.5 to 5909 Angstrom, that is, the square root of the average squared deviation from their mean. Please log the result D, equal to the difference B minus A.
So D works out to -120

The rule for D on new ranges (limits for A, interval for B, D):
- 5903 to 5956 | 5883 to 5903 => -122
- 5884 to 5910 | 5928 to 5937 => -131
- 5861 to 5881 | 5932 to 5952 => -130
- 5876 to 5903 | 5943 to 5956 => -130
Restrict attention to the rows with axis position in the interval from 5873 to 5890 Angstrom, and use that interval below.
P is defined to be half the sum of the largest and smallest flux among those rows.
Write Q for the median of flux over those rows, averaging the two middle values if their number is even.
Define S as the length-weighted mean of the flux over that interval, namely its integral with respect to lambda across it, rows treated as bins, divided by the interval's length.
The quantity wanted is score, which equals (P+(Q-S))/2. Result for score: 61.8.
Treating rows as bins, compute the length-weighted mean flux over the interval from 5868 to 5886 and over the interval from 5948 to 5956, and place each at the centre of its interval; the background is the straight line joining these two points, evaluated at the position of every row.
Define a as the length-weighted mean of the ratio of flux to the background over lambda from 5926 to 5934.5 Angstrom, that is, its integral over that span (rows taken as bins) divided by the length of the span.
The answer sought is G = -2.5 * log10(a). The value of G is 0.002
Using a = 1.00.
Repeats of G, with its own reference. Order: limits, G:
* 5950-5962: -0.006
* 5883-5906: 0.058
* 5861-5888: 0.006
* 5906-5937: -0.007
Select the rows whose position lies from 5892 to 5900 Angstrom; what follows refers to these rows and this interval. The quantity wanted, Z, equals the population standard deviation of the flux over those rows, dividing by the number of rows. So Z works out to 8.9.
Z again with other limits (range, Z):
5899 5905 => 1.0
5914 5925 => 1.9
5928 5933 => 1.7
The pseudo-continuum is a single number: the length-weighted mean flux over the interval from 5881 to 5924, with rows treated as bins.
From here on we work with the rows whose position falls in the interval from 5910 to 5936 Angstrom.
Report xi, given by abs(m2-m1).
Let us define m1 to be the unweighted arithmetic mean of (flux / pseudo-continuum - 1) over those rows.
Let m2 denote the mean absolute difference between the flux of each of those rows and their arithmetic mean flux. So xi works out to 1.3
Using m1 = 0.020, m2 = 1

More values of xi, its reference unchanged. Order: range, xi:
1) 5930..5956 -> 1.2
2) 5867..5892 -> 5.9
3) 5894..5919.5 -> 4.1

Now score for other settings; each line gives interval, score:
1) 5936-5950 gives 63.4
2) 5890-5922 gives 57.3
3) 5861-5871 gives 64.2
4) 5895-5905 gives 59.9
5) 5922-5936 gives 63.6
